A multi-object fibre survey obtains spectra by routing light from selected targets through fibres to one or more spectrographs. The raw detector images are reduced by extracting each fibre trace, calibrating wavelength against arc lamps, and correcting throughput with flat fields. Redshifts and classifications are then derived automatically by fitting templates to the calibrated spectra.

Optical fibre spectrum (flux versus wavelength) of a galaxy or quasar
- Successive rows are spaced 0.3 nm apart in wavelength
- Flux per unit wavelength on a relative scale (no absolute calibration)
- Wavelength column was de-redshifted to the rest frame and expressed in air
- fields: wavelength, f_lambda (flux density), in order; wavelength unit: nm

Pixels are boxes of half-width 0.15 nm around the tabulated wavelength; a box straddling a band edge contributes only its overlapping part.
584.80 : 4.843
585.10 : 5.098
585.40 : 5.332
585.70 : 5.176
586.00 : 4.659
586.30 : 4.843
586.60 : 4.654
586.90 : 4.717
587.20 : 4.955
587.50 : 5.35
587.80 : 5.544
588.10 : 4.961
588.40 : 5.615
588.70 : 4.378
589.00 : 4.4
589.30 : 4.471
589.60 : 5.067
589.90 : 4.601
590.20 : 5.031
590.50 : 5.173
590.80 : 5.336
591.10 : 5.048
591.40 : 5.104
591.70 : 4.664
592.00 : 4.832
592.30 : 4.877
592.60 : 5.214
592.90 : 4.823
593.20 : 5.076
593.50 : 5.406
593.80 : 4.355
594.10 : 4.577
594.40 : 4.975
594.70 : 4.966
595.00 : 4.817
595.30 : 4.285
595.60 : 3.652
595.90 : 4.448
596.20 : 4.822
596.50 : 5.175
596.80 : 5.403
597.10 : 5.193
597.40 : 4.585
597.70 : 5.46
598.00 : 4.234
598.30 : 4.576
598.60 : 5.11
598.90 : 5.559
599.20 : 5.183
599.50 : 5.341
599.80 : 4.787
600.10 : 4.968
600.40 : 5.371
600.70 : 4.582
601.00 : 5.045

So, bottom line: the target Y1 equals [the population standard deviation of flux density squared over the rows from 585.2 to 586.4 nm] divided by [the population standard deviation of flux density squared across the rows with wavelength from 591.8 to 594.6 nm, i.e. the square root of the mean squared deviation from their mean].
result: 0.91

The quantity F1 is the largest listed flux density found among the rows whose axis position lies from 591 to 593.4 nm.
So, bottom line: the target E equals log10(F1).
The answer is 0.72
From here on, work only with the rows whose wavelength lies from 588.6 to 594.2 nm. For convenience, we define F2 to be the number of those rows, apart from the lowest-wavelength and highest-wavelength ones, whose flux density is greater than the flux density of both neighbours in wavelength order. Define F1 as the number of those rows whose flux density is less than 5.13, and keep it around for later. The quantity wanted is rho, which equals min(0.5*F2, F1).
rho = 2.5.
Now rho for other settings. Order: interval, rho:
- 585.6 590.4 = 2.0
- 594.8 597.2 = 0.5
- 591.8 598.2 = 2.5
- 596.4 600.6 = 2.0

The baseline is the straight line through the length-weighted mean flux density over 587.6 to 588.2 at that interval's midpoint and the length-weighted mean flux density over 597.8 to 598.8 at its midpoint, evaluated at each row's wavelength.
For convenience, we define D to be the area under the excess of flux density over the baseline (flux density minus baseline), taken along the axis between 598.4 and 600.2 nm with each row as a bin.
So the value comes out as 0.85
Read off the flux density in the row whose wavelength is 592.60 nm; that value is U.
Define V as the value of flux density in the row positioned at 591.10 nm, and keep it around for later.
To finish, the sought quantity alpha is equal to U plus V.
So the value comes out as 10.3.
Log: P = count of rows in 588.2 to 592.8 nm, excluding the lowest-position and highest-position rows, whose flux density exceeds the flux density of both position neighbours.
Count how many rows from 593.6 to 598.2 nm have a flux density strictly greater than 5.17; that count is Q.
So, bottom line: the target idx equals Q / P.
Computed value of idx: 1.3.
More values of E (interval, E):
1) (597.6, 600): 0.74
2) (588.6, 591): 0.73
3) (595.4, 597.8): 0.74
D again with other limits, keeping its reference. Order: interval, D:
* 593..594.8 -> -0.13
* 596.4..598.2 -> 0.38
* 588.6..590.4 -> -0.93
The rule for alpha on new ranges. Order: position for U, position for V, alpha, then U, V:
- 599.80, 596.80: 10.2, 4.787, 5.403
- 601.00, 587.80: 10.6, 5.045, 5.544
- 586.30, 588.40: 10.5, 4.843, 5.615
